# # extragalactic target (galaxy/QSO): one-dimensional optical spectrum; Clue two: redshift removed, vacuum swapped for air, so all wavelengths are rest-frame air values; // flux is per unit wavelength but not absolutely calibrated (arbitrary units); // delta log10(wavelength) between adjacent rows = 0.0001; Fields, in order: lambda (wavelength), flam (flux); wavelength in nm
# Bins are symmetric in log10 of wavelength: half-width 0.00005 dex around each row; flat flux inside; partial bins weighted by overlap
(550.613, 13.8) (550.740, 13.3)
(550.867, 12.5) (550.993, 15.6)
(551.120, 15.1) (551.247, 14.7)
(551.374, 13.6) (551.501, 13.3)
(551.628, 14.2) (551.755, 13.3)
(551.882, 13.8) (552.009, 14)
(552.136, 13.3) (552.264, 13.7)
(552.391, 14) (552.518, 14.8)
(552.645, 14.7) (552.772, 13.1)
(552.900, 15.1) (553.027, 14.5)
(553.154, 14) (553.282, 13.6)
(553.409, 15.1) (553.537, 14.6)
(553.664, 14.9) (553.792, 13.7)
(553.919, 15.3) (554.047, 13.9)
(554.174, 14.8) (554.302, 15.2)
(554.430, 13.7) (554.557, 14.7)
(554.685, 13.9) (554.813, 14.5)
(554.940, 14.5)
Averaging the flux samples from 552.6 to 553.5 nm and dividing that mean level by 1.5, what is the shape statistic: 9.5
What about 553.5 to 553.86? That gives 9.6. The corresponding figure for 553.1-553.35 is 9.2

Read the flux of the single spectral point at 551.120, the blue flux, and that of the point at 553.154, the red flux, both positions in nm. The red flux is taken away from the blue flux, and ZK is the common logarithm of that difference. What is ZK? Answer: 0.04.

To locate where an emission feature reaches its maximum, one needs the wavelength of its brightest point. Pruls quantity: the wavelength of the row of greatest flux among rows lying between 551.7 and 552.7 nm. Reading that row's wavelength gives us 552.518 nm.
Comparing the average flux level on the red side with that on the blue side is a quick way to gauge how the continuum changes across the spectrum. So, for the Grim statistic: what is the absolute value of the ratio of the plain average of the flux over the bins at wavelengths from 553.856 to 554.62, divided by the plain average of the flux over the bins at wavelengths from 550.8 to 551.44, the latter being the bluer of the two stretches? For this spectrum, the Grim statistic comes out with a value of 1.02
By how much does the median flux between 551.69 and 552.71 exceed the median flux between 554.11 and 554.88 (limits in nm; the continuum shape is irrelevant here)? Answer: -0.7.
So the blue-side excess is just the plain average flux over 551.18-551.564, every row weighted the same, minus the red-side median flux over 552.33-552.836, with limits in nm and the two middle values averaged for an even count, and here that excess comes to -0.48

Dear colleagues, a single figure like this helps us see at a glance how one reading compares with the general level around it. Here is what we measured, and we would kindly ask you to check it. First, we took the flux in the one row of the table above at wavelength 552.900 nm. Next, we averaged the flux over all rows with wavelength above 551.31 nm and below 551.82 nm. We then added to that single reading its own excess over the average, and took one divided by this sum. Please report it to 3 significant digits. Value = 0.0602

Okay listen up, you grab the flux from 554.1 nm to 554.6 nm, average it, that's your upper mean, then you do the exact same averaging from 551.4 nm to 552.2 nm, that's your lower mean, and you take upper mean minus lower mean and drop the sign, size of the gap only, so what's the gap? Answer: 0.95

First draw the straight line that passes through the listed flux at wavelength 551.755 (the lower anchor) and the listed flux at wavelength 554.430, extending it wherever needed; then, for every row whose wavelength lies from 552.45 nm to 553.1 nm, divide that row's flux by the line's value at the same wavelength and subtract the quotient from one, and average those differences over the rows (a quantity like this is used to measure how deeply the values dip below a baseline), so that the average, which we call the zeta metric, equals -0.073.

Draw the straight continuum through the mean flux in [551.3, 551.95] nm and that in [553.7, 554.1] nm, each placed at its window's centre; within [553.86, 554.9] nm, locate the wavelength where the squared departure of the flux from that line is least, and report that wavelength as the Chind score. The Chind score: 554.813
